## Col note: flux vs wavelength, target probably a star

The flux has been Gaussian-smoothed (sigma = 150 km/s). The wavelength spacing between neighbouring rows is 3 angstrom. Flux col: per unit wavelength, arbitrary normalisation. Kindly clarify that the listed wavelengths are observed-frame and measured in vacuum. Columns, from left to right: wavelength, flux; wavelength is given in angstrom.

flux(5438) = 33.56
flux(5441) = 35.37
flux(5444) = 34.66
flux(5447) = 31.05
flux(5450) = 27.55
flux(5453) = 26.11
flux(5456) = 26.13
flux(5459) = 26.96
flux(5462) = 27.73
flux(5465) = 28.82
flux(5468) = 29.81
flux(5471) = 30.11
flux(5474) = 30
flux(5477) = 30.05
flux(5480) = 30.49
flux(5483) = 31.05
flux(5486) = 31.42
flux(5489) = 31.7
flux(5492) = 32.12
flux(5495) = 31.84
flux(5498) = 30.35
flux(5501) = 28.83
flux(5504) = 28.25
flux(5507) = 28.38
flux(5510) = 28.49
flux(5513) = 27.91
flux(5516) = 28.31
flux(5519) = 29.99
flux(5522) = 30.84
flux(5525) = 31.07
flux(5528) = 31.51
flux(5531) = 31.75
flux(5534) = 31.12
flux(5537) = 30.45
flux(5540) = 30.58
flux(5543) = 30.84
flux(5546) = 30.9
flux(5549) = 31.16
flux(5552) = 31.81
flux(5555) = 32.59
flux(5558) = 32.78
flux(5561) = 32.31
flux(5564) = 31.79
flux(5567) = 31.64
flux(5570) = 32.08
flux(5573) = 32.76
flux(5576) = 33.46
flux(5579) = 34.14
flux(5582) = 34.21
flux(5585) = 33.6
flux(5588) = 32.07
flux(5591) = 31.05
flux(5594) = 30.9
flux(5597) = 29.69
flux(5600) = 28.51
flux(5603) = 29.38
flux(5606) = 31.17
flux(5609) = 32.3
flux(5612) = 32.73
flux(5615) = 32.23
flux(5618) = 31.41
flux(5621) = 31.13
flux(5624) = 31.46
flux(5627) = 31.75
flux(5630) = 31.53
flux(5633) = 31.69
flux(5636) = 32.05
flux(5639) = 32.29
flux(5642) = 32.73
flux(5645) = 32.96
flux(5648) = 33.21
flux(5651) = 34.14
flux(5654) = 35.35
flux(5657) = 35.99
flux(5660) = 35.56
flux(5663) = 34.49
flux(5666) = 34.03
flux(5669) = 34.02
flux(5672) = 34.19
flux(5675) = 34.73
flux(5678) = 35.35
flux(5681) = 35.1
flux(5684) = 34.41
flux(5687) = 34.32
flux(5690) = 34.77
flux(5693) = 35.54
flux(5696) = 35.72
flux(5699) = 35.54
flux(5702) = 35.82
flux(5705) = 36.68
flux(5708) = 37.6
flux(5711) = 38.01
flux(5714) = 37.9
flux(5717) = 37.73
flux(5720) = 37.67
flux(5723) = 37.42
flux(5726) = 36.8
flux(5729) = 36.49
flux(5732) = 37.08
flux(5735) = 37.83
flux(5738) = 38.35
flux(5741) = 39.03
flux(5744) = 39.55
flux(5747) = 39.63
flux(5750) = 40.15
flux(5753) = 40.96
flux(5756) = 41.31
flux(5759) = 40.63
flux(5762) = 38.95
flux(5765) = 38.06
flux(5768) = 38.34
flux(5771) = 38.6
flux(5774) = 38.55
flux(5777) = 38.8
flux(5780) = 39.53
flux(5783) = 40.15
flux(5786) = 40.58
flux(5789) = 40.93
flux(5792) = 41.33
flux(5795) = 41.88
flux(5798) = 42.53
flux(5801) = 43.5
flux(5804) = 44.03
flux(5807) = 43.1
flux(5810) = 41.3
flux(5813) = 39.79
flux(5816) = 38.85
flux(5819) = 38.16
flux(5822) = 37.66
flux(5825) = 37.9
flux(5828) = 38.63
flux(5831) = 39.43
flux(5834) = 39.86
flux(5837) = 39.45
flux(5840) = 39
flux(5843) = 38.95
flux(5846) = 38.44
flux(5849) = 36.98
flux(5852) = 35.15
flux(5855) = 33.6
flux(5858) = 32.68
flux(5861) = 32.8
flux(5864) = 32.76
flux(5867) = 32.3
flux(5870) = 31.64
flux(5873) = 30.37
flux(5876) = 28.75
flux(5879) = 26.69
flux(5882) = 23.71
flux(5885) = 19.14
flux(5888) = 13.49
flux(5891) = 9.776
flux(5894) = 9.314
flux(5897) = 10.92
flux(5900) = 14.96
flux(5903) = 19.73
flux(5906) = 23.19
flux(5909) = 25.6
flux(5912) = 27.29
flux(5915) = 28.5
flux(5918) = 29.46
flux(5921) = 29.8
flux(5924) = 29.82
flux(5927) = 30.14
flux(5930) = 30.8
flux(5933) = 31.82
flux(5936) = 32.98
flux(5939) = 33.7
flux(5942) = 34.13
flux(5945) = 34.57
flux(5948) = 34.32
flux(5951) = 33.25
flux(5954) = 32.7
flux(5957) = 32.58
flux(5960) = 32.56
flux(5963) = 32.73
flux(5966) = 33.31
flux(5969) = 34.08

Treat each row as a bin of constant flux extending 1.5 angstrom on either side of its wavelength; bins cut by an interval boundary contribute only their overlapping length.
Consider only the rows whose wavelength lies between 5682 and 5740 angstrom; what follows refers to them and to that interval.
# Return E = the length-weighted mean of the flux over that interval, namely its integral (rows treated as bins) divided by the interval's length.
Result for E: 36.6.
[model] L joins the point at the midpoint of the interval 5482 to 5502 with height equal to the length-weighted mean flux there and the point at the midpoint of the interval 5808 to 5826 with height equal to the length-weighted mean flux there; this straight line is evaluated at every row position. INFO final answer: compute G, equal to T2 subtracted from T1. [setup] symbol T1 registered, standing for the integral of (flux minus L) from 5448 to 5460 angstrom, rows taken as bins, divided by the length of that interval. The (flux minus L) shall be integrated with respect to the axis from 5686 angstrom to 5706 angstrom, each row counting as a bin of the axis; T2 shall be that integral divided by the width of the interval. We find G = -3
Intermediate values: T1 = -3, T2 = -0.6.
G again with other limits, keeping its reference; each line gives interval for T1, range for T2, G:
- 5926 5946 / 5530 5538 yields -8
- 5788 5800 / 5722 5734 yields 3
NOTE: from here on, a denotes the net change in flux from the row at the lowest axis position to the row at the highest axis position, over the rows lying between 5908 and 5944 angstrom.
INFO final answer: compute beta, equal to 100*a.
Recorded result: 853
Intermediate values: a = 9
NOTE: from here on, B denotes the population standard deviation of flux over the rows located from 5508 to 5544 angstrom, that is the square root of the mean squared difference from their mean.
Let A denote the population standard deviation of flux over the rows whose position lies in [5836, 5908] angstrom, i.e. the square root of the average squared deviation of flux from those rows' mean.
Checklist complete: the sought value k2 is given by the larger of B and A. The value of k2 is 9.7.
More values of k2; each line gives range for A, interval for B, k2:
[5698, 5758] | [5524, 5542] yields 1.6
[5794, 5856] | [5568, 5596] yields 2.6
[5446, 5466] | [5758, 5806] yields 1.8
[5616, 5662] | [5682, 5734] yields 1.6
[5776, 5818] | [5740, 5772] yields 1.6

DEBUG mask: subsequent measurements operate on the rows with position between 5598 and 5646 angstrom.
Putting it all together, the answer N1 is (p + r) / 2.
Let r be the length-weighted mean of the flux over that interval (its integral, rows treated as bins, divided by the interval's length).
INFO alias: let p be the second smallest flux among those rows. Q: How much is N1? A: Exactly 30.5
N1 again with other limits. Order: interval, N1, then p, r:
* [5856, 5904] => 16.5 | 9.776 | 23.2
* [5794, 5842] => 39.1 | 37.9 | 40.3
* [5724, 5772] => 37.8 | 36.8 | 38.8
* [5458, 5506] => 28.9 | 27.73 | 30.0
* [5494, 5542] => 29.1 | 28.25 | 30.0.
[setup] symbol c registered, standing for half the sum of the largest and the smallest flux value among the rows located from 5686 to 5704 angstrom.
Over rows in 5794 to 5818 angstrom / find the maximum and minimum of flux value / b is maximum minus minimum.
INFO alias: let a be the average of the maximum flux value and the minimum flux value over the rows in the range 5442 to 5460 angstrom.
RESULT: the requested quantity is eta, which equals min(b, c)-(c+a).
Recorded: -60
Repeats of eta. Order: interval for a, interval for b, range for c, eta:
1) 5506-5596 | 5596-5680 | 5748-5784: -63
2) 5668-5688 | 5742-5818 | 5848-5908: -52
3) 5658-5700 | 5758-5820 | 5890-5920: -48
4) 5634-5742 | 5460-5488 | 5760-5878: -68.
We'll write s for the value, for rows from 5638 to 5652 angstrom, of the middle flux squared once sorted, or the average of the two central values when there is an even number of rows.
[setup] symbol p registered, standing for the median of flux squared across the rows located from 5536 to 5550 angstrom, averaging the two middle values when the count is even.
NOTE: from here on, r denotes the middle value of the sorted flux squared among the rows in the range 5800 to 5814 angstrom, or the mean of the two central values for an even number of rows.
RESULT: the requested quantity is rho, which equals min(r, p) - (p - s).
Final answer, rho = 1086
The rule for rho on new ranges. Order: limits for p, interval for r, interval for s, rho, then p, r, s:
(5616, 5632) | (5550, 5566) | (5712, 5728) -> 1419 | 990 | 1044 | 1419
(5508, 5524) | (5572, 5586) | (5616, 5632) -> 990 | 812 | 1129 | 990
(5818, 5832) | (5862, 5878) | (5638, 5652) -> 631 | 1456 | 1001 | 1086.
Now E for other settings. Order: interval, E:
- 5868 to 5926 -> 22.9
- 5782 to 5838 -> 40.5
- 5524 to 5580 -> 31.8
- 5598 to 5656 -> 32.0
